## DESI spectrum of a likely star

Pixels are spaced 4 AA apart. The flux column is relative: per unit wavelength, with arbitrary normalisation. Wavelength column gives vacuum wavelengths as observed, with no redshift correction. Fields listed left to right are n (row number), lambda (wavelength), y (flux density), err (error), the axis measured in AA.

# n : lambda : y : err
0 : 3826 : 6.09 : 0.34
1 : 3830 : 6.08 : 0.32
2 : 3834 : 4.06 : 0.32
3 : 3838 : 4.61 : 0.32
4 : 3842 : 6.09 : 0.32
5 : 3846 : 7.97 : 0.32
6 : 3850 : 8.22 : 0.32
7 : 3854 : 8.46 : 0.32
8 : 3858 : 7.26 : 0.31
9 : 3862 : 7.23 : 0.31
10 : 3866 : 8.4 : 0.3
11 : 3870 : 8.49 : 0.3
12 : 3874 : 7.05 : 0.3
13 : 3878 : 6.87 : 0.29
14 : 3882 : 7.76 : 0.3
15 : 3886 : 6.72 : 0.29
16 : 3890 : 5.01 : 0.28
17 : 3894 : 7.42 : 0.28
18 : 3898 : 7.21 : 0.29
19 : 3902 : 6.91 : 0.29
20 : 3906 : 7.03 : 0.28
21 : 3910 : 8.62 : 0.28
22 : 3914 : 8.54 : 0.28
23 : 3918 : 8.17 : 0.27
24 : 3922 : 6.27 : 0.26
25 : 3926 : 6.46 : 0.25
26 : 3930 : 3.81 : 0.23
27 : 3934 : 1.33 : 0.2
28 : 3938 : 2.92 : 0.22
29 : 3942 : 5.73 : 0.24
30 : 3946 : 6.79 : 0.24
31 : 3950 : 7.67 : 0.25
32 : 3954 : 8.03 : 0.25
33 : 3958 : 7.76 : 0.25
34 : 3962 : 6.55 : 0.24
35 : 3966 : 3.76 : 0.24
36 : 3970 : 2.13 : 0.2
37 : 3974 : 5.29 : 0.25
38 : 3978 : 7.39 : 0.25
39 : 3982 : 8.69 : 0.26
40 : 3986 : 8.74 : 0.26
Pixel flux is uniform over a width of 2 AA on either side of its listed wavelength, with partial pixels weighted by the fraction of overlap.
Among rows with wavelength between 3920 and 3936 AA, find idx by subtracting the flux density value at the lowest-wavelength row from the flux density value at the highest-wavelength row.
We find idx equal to -5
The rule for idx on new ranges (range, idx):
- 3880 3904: -1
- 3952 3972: -6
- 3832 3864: 3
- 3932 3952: 6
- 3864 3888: -2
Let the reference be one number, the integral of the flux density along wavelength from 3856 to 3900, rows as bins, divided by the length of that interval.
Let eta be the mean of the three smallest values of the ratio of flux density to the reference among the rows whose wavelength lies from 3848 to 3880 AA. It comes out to 0.98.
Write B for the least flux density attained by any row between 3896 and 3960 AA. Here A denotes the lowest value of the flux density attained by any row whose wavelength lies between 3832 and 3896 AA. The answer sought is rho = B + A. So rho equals 5.4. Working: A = 4.06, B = 1.33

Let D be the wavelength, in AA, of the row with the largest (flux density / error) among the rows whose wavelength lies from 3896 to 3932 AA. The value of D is 3910 AA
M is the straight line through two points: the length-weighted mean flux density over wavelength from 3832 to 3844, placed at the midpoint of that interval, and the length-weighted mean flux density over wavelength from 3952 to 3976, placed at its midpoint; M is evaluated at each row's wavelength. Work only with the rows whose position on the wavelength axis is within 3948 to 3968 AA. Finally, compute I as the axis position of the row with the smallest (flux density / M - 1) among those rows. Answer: 3966 AA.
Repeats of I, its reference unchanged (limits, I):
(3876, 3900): 3890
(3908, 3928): 3922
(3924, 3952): 3934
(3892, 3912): 3902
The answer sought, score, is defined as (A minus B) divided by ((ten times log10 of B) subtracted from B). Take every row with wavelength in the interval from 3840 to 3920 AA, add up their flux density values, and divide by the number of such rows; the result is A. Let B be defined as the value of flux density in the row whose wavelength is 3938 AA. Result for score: -2.6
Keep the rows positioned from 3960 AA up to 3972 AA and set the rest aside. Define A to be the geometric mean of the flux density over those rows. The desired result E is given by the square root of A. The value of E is 1.9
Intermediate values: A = 3.7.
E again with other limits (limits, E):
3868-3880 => 2.7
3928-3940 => 1.6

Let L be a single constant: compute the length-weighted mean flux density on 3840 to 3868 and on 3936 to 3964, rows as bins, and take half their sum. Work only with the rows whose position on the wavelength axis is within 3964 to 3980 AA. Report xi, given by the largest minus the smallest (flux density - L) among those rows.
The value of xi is 5.3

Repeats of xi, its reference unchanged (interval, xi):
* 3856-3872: 1.3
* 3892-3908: 0.5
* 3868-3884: 1.6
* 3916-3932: 4.4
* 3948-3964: 1.5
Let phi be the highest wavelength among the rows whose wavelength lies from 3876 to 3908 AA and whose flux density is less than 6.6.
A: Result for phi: 3890 AA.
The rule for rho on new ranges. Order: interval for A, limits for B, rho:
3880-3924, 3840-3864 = 11.1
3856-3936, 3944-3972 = 3.5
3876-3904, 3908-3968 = 6.3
